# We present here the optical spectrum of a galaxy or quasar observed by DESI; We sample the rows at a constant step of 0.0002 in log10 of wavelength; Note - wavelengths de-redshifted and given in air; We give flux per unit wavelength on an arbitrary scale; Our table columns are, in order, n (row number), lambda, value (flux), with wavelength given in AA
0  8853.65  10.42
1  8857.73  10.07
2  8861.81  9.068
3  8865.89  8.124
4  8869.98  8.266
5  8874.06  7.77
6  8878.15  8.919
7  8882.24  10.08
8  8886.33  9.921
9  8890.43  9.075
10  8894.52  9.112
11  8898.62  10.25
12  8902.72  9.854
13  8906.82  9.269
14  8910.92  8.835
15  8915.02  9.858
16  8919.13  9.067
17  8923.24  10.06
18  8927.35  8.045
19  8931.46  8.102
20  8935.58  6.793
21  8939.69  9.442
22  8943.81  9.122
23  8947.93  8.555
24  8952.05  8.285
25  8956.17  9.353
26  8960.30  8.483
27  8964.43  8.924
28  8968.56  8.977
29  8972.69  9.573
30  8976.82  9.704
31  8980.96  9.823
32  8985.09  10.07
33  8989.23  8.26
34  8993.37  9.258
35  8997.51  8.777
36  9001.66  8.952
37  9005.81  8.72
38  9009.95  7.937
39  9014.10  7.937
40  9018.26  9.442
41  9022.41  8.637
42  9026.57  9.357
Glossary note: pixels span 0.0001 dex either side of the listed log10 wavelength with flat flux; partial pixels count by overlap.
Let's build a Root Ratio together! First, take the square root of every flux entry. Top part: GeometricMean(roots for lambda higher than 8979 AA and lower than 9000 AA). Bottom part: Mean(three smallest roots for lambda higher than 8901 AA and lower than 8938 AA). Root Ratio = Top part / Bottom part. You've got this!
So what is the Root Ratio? 1.099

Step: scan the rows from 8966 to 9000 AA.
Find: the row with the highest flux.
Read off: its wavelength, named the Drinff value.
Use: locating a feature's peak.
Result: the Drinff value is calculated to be 8985.09 AA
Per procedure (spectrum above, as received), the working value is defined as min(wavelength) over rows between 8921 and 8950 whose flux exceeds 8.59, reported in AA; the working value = 8923.24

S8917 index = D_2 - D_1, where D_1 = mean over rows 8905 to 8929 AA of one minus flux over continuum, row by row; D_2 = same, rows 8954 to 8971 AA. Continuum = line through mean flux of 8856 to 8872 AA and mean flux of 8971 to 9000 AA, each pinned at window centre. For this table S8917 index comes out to 0.05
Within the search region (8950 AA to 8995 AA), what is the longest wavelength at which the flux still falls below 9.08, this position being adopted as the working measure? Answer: 8989.23 AA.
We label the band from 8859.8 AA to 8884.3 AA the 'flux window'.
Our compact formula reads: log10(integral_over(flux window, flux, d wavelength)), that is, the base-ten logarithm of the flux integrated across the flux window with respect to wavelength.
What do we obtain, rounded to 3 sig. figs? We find 2.33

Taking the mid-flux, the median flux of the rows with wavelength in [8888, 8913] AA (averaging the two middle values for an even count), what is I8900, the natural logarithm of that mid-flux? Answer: 2.22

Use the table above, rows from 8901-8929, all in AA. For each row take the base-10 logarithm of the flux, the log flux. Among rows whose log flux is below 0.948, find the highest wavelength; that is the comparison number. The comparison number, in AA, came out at 8927.35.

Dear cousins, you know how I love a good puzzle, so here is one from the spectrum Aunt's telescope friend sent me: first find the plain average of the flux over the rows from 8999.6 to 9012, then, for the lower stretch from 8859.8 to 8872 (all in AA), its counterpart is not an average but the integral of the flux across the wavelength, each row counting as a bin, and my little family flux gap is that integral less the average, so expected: 95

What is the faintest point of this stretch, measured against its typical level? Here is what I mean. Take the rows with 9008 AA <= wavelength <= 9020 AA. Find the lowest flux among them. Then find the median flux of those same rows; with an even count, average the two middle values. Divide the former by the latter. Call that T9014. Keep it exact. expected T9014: 1.00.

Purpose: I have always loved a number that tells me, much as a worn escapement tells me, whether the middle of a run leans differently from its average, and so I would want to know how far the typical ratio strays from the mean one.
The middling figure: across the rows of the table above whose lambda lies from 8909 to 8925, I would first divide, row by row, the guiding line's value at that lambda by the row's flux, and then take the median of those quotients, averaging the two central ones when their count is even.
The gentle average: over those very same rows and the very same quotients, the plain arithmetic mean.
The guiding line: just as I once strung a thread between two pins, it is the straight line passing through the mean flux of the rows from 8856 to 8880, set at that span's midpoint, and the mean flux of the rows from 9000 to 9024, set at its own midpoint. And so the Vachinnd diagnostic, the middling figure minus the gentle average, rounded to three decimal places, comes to -0.002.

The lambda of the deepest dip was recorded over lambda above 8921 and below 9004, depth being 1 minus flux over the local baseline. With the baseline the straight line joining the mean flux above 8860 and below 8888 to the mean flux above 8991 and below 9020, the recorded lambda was 8935.58 AA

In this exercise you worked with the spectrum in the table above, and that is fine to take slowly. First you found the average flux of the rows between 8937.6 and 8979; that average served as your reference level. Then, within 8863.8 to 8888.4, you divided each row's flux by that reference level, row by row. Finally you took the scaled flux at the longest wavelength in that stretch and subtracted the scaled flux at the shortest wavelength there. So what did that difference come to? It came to 0.20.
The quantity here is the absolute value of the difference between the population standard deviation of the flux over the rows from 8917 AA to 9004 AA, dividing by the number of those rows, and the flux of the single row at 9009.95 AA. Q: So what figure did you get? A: 7.2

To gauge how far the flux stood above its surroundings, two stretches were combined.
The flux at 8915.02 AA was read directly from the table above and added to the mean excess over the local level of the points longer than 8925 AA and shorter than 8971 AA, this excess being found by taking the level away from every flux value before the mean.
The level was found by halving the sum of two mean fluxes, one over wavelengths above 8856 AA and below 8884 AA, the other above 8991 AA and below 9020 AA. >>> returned 9.6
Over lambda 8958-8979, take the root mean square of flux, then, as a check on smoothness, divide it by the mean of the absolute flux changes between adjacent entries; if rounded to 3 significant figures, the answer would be 30.0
